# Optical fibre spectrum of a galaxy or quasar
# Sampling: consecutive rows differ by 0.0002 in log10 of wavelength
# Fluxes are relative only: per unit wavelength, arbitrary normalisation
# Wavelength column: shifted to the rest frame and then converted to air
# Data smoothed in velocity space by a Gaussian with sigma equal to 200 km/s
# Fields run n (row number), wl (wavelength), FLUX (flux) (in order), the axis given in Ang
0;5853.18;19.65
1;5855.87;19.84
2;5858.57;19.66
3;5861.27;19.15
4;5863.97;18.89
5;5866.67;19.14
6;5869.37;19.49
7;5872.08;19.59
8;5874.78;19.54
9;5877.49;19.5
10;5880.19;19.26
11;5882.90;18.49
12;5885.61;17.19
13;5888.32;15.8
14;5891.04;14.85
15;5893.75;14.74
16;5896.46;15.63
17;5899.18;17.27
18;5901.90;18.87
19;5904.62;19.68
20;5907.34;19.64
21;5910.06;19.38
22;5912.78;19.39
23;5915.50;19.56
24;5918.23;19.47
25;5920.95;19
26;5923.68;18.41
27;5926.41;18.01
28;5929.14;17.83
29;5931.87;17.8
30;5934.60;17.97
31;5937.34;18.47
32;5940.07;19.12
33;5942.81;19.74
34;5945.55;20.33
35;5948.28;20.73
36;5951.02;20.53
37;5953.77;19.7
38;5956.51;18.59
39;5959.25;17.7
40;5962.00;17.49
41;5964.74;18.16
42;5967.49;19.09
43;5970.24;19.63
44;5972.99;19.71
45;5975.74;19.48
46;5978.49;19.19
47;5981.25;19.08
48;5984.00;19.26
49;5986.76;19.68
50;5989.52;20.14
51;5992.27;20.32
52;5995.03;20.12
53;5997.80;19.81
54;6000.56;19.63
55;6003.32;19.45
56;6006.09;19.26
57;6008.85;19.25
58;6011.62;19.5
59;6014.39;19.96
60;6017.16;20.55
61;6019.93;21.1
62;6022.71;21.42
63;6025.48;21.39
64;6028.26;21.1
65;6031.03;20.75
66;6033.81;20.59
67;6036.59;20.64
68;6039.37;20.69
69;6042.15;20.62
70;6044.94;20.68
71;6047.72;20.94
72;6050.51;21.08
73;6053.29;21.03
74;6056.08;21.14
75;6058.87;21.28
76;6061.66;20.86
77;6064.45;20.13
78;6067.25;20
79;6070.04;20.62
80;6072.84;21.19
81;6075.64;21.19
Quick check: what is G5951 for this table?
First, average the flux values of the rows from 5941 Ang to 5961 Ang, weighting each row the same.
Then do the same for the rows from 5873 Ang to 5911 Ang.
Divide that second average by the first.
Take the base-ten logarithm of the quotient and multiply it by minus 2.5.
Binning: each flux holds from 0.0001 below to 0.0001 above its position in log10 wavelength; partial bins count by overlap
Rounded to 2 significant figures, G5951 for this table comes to 0.10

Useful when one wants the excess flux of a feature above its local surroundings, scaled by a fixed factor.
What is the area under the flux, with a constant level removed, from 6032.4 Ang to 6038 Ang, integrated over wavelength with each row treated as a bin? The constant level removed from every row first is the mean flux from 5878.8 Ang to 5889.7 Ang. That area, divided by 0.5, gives 33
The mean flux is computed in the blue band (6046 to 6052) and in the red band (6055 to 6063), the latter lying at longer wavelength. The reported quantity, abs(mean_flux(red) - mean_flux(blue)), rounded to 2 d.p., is 0.08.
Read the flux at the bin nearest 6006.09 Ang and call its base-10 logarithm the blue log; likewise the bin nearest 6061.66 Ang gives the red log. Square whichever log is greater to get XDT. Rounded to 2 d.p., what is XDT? 1.74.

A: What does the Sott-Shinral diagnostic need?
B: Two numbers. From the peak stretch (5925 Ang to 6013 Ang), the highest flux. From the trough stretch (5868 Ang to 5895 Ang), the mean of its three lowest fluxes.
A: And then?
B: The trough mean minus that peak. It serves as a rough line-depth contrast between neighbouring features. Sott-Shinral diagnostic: -5.6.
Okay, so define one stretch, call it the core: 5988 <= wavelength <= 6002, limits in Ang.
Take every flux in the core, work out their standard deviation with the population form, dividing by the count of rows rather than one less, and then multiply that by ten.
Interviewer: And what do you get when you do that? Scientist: 2.5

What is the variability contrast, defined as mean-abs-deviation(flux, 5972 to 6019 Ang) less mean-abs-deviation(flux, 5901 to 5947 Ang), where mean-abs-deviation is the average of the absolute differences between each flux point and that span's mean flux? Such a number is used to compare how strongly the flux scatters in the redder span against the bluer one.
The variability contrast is -0.3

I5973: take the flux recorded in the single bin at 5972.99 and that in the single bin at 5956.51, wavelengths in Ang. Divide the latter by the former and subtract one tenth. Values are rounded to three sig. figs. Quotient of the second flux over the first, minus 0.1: 0.843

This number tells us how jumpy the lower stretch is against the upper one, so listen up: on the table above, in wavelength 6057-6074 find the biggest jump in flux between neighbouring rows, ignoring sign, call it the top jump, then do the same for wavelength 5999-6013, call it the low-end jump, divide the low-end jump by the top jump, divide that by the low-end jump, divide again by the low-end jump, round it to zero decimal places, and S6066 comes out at 5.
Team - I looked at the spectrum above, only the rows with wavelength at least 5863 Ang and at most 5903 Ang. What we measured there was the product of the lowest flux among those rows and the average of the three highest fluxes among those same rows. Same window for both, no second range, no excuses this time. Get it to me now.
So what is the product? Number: 288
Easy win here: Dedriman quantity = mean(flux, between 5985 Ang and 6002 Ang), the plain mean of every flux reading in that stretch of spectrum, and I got 19.9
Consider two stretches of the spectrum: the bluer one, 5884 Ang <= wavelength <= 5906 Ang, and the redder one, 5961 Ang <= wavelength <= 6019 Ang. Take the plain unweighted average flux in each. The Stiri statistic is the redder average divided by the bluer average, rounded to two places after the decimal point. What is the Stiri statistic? 1.16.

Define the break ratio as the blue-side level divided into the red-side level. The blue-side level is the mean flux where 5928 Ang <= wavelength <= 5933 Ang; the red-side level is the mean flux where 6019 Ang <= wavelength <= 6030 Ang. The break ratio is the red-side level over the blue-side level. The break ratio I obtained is 1.19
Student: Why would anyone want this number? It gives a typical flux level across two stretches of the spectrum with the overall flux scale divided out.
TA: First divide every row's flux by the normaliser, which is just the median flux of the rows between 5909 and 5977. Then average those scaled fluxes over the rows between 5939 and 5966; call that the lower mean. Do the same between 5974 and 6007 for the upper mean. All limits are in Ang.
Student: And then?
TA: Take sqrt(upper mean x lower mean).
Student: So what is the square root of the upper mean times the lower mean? 1.02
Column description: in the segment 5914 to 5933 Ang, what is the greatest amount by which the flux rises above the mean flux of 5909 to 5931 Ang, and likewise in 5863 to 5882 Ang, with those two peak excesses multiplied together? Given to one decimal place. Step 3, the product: 0.5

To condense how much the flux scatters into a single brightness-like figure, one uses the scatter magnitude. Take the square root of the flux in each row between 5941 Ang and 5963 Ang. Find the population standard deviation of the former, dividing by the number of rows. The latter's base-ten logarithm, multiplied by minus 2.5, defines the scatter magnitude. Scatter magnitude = 2.2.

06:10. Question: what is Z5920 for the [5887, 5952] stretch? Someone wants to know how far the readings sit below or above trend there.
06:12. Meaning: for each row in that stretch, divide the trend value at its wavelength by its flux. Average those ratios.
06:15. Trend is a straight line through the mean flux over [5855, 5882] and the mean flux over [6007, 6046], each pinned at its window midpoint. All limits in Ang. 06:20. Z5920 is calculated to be 1.08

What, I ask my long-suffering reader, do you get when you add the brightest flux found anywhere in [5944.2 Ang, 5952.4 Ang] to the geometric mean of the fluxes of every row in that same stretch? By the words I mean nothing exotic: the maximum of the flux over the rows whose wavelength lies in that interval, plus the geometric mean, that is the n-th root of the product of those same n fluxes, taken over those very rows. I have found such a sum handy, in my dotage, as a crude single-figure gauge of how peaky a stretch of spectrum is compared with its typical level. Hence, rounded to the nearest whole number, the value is 41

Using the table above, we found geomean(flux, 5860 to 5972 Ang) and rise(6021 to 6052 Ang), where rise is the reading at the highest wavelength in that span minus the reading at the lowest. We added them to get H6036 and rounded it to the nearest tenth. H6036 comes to 18.2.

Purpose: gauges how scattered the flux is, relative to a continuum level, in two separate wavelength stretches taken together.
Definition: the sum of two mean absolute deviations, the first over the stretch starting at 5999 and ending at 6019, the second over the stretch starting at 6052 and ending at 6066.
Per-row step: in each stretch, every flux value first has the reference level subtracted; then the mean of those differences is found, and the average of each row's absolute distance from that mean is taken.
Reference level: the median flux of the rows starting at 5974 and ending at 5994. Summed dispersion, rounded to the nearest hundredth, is 0.66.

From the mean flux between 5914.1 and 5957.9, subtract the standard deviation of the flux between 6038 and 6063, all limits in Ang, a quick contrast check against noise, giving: 18.9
